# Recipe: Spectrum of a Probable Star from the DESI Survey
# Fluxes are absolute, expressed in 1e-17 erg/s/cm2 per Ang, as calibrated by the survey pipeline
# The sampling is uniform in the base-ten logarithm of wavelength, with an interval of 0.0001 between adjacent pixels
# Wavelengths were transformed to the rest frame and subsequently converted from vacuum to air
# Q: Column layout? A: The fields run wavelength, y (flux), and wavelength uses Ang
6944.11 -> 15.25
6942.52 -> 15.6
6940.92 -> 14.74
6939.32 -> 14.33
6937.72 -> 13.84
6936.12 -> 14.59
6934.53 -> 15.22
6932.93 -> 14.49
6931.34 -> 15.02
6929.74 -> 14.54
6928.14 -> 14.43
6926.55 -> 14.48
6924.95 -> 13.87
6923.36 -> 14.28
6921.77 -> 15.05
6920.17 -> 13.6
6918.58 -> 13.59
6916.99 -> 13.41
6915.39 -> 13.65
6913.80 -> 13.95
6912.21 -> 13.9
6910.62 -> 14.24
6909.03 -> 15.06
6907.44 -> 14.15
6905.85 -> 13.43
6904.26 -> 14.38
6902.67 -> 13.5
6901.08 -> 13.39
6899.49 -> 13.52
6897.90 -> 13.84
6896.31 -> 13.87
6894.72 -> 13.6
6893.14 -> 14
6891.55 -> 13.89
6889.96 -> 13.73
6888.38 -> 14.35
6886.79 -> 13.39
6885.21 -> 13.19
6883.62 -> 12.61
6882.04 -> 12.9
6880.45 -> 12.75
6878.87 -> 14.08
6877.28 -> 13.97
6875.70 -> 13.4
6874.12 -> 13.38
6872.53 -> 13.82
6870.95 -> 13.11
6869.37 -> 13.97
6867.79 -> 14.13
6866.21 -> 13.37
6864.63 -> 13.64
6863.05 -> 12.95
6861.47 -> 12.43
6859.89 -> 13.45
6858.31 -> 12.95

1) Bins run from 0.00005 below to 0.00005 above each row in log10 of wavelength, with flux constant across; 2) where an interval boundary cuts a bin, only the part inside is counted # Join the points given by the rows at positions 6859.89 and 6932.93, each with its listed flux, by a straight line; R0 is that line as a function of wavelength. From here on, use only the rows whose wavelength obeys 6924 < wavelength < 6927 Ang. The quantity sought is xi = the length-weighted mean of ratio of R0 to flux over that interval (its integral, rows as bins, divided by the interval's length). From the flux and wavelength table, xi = 1.017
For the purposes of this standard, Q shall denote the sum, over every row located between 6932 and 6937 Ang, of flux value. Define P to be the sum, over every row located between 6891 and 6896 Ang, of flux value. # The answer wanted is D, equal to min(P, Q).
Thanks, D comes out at 41.5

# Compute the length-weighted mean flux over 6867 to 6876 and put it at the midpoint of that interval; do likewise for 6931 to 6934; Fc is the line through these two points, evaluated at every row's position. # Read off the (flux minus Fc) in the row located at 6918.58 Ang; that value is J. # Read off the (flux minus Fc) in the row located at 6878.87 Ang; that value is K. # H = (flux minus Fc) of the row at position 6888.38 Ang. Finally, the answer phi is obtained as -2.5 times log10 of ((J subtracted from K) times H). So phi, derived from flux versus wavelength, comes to 0.8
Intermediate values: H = 0.4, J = -0.92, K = 0.29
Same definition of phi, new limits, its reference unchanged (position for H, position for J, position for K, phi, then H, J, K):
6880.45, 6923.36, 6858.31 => 2.1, -1.1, -0.32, -0.46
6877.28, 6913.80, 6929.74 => 3.0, 0.2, -0.48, -0.18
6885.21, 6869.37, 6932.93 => 0.8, -0.7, 0.36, -0.29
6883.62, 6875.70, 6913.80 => 1.8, -1.3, -0.33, -0.48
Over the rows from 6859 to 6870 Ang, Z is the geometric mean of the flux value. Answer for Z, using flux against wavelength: 13.4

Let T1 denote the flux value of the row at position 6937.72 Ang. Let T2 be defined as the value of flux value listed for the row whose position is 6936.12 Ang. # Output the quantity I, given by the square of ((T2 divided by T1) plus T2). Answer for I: 245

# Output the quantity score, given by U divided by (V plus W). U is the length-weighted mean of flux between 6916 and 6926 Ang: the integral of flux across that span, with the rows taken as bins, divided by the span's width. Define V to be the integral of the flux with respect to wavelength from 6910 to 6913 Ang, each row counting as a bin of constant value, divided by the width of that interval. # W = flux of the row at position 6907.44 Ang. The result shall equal 0.49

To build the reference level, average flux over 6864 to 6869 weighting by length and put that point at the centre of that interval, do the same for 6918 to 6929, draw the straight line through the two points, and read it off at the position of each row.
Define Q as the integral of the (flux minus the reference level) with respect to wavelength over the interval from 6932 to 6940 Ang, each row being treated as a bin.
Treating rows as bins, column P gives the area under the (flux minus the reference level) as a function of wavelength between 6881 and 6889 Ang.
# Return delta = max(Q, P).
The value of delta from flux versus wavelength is 1.65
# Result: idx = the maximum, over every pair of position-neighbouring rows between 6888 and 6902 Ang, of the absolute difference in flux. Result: 0.6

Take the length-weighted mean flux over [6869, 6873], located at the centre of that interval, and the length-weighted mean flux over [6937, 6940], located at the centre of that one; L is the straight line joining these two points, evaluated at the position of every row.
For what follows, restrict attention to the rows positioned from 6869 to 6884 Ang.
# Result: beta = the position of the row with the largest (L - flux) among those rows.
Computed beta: 6883.62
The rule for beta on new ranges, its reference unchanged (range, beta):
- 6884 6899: 6885.21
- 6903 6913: 6905.85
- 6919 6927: 6920.17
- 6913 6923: 6916.99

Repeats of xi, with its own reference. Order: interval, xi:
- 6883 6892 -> 1.025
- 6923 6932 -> 0.998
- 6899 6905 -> 1.026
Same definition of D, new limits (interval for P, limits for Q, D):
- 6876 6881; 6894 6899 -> 40.8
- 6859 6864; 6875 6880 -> 38.8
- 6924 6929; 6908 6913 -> 42.8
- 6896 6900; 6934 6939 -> 41.2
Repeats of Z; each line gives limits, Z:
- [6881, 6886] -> 12.9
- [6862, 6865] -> 13.3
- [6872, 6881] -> 13.6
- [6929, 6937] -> 14.8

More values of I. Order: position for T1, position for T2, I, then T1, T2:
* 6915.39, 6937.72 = 221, 13.65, 13.84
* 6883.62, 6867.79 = 233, 12.61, 14.13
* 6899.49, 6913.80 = 224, 13.52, 13.95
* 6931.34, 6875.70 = 204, 15.02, 13.4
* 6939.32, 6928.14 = 238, 14.33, 14.43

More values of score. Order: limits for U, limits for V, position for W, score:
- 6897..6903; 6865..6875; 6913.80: 0.49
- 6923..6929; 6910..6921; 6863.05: 0.53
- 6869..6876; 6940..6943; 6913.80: 0.47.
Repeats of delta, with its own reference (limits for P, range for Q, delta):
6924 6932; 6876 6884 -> 1.75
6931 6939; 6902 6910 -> 2.40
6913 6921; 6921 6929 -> 1.67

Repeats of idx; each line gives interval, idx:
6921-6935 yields 0.8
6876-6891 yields 1.3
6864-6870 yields 0.8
